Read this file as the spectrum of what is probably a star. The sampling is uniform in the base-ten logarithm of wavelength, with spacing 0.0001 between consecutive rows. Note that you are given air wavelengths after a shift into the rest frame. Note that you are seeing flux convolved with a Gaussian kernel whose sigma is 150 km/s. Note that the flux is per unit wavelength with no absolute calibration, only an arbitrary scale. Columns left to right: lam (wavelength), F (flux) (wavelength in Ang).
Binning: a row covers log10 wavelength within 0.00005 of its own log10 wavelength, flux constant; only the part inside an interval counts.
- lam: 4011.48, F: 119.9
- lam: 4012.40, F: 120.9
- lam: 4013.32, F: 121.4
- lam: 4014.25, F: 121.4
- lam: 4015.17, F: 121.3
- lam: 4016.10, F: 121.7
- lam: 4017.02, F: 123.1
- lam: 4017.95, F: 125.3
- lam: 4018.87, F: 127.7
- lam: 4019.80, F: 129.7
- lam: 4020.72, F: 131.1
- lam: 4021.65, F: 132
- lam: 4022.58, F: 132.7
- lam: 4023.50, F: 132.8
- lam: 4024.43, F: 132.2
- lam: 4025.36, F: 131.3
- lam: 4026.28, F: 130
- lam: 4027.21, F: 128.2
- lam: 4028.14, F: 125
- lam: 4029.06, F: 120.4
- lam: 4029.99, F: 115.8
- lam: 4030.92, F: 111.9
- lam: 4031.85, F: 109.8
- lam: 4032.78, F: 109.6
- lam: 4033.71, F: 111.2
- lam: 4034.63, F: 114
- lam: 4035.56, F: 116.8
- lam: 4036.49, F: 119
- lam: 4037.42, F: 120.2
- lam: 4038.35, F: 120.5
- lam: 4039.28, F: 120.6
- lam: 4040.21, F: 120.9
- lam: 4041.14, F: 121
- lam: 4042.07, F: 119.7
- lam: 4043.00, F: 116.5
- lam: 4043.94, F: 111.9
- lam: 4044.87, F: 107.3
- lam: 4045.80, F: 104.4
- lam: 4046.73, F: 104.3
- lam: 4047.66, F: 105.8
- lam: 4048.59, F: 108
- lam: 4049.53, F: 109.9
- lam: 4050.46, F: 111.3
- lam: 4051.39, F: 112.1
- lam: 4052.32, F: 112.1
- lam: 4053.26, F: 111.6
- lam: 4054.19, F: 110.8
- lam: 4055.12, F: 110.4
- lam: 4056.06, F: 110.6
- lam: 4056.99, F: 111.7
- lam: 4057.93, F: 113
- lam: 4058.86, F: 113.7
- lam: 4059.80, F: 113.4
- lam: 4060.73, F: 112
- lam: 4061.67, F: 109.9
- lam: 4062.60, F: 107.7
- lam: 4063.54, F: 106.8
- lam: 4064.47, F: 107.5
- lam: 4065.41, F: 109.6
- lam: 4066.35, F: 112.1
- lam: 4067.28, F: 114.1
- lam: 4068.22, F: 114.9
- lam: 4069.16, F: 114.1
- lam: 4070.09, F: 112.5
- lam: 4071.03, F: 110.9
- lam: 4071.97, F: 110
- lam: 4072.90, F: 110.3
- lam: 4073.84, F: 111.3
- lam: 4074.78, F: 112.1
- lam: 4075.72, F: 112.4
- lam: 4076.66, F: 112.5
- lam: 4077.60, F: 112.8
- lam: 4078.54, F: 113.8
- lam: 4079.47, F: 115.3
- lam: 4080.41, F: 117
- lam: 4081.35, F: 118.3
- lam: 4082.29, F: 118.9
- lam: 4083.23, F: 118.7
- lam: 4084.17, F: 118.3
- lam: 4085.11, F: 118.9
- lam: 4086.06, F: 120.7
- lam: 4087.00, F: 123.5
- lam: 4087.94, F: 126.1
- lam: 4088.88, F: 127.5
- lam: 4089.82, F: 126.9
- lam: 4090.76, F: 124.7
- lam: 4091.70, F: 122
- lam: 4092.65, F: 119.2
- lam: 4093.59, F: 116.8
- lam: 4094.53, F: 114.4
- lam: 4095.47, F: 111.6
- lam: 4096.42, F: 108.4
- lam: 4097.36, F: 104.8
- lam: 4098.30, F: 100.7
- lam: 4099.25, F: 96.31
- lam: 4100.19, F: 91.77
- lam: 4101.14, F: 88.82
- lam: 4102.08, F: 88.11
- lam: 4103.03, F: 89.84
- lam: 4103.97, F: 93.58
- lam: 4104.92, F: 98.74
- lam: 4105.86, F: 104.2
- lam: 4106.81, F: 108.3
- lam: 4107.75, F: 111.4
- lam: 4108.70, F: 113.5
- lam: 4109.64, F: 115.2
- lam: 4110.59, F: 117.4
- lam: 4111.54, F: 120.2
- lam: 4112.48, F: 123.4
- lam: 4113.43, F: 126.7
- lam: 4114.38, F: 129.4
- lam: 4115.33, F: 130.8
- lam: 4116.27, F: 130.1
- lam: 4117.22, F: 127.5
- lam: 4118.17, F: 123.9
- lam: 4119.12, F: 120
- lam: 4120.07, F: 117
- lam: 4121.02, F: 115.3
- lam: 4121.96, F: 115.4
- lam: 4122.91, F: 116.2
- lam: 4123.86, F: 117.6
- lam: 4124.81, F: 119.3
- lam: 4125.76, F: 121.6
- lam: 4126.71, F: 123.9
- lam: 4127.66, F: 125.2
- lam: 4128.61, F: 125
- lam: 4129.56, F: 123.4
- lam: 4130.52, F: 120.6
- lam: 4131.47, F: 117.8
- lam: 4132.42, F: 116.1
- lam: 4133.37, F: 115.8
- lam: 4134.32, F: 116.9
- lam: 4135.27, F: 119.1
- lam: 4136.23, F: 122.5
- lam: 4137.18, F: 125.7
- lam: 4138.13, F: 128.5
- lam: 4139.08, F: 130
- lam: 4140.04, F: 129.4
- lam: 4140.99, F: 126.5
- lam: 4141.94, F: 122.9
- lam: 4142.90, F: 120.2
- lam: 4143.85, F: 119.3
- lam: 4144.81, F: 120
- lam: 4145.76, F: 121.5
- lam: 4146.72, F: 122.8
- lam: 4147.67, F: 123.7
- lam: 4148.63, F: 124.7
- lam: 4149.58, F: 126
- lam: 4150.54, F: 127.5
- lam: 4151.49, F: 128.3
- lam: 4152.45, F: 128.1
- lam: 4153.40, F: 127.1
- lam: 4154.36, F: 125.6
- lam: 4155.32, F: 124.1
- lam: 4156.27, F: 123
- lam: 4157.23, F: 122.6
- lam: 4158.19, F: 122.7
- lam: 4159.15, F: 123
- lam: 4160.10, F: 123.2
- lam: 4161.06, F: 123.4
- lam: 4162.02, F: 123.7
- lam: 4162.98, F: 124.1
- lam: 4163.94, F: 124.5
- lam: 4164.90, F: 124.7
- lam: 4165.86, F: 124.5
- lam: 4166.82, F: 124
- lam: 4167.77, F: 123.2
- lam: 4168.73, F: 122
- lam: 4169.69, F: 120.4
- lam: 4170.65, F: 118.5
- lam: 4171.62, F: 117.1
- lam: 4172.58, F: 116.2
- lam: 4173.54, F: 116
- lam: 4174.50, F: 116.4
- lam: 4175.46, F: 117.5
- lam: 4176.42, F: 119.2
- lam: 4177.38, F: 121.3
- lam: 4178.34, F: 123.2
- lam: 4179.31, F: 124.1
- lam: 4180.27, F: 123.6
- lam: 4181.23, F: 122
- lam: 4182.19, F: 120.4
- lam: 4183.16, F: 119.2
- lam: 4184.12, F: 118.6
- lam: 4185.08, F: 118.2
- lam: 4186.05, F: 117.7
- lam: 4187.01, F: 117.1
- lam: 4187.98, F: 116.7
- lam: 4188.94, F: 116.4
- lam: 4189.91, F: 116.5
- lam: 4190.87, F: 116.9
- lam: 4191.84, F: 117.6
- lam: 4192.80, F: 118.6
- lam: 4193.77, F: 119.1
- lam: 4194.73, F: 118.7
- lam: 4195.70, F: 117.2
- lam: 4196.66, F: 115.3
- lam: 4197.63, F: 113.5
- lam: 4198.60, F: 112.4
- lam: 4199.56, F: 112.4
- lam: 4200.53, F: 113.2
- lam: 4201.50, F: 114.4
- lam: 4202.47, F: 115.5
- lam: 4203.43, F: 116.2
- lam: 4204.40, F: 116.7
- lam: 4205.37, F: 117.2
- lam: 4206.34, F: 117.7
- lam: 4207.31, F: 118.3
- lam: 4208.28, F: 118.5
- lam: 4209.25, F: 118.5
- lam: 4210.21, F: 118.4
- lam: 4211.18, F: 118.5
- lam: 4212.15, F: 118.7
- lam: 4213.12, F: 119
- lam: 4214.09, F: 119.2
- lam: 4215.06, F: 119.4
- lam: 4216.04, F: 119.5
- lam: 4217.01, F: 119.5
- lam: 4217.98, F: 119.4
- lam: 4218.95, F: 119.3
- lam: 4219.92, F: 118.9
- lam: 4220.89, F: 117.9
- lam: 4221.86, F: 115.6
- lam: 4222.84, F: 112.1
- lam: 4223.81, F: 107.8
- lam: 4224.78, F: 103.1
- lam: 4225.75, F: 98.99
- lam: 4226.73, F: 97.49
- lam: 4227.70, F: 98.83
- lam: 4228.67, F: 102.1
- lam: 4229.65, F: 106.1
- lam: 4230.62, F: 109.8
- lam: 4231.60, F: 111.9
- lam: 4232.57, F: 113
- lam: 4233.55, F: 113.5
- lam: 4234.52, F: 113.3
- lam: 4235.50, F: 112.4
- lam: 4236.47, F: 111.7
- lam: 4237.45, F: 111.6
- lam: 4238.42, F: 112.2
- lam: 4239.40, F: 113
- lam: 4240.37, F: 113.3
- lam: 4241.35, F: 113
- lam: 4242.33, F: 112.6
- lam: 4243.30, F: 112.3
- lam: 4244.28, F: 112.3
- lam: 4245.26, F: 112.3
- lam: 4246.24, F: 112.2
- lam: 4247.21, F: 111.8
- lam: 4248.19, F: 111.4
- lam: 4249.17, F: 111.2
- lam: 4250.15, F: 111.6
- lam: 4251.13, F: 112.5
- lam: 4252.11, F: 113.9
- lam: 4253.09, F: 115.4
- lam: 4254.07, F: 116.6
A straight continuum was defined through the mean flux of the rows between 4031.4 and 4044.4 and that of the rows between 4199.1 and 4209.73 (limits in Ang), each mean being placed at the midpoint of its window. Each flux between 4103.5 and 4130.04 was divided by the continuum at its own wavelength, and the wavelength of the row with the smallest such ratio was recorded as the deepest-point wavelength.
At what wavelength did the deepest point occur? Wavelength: 4103.97 Ang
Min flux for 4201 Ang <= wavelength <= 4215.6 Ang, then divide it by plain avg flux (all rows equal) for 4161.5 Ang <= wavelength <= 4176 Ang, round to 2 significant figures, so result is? 0.95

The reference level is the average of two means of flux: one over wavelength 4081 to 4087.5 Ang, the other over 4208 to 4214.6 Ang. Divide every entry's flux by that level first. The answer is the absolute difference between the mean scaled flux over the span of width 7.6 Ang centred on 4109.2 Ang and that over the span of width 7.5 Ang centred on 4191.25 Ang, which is 0.028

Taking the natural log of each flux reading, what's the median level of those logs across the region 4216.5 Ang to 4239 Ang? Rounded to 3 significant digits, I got 4.72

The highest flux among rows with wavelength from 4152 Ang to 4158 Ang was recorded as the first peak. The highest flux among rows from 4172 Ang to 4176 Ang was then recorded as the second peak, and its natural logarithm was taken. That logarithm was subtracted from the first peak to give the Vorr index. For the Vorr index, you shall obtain 123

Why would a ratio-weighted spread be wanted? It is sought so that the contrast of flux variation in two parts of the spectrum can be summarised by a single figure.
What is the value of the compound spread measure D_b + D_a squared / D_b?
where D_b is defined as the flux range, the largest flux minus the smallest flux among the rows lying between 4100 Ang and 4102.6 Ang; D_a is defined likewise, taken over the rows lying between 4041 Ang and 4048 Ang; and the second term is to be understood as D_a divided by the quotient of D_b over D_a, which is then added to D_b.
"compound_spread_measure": 80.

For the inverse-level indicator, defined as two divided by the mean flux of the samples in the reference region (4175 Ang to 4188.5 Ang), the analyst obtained 0.0167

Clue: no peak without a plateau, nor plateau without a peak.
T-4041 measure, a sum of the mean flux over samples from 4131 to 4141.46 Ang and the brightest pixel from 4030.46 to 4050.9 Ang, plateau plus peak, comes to 244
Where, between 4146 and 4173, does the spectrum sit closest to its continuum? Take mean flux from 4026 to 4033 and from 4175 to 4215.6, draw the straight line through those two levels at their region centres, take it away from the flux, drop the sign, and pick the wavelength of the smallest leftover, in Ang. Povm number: 4170.65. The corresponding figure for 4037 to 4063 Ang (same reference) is 4042.07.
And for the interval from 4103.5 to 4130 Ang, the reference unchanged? 4123.86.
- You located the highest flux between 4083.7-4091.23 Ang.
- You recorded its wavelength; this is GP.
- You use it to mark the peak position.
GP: 4088.88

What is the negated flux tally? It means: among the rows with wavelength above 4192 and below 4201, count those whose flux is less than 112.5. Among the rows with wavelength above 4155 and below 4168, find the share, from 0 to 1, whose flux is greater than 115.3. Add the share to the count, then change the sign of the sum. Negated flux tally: -3.0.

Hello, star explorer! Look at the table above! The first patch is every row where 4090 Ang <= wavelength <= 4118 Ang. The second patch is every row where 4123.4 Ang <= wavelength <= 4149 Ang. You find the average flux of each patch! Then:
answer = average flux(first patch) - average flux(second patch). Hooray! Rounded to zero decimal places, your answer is -11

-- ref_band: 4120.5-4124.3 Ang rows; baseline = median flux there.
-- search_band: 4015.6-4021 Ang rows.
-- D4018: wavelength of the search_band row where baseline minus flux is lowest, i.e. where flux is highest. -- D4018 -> 4020.72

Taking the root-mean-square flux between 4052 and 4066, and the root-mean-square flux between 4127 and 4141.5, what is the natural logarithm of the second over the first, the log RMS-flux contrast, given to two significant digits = 0.10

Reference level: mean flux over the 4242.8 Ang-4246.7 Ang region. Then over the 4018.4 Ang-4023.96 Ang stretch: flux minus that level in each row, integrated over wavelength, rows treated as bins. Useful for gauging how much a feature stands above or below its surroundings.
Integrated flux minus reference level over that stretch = 104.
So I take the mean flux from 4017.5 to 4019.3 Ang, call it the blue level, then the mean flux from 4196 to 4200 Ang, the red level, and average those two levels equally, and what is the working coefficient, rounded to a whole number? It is 120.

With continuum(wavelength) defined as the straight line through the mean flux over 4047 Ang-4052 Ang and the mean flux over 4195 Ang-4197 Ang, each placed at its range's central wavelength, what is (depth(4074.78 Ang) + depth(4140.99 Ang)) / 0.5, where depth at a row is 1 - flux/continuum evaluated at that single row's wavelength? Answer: -0.25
